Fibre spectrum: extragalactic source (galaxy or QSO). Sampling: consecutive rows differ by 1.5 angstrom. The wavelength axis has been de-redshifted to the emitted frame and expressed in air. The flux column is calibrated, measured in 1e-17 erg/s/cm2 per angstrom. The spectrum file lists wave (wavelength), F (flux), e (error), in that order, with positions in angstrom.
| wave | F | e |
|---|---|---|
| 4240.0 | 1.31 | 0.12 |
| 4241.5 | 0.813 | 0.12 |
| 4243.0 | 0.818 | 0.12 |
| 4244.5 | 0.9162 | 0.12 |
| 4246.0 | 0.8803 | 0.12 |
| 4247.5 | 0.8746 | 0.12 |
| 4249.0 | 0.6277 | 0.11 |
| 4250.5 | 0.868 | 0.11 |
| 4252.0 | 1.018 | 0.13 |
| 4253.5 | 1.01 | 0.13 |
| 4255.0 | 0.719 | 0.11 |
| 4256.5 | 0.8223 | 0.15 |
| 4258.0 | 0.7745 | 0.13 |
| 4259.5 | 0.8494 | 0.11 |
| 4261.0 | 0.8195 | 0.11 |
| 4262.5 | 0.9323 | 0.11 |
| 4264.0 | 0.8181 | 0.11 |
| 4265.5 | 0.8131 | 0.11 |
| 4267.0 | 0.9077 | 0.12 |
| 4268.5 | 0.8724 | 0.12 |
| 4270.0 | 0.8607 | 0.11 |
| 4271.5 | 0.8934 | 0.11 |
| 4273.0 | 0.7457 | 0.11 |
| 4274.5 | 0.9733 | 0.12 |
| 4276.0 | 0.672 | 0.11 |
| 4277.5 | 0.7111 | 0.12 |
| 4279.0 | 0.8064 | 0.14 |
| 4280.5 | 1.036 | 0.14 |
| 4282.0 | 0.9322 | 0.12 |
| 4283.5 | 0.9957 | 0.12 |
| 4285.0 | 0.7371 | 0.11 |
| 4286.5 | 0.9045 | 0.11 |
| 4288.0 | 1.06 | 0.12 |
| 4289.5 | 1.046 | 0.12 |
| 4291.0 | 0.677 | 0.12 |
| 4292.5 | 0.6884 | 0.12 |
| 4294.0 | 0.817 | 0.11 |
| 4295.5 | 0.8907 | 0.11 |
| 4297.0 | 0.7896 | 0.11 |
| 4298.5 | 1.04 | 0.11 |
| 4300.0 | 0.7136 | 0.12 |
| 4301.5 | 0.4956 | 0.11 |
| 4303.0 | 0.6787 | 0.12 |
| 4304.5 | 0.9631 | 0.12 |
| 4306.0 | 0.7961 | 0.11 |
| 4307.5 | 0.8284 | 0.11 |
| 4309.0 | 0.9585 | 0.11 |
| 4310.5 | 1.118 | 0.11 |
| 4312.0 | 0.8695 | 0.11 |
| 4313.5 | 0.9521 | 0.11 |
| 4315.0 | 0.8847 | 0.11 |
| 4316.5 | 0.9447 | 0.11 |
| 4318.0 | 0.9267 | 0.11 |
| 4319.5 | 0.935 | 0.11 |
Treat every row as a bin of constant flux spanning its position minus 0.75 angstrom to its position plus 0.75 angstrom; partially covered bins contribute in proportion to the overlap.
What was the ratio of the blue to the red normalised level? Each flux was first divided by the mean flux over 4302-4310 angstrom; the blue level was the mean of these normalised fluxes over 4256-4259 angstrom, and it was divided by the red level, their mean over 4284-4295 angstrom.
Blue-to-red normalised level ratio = 0.94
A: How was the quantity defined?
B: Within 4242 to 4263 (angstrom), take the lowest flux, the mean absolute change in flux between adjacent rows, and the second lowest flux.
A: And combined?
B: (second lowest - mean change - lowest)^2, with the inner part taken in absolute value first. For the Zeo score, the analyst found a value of 0.000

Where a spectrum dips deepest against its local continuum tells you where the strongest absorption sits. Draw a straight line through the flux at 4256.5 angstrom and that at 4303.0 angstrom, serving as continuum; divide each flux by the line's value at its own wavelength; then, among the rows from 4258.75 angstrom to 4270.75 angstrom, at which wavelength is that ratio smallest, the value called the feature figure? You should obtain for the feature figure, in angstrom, 4261.0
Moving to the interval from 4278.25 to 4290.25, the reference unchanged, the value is 4285.0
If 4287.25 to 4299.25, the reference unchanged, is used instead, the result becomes 4291.0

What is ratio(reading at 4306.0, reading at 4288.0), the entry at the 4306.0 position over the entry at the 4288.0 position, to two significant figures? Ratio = 0.75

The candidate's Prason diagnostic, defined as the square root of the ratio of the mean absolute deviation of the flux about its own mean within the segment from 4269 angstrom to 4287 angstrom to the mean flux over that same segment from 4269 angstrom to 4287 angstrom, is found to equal 0.34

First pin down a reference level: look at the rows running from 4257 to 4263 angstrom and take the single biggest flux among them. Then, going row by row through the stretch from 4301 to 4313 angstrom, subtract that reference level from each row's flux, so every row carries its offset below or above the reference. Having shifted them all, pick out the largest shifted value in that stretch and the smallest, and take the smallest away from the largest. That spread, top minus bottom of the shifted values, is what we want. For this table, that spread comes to 0.62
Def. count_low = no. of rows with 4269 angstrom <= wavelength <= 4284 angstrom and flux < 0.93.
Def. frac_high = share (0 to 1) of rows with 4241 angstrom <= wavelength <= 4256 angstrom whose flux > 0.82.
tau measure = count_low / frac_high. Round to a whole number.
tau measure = 10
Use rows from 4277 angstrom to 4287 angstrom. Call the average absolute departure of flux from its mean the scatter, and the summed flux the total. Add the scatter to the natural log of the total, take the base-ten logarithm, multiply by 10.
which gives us 2.83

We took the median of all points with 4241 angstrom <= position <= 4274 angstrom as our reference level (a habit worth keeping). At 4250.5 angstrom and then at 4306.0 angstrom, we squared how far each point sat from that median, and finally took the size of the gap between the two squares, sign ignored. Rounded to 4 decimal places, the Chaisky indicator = 0.0033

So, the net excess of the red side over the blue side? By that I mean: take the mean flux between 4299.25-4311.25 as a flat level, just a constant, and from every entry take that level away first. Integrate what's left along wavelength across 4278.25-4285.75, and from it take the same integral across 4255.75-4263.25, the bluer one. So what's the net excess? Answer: 0.5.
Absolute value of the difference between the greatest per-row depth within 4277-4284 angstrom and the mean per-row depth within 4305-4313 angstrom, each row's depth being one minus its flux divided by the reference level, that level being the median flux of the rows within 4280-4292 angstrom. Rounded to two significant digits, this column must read 0.21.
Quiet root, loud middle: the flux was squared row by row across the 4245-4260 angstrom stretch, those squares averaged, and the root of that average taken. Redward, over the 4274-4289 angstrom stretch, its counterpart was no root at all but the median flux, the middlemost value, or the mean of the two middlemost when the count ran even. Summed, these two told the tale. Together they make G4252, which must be 1.77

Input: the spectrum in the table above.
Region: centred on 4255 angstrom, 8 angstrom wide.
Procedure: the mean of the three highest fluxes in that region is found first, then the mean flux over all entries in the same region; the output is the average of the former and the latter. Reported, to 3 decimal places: 0.909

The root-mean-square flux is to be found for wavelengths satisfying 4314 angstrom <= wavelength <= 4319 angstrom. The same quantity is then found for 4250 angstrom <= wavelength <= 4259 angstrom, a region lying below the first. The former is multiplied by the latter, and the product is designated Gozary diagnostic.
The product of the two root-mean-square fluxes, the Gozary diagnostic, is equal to 0.80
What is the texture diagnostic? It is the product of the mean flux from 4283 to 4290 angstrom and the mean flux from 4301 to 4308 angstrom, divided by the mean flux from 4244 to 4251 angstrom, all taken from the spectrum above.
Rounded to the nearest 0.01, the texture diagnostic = 0.86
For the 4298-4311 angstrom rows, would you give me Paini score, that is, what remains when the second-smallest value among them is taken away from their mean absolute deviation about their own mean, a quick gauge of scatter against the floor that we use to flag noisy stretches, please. -0.52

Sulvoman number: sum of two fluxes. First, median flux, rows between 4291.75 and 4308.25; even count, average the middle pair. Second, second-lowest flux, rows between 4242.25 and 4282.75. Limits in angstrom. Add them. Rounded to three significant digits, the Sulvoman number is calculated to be 1.47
